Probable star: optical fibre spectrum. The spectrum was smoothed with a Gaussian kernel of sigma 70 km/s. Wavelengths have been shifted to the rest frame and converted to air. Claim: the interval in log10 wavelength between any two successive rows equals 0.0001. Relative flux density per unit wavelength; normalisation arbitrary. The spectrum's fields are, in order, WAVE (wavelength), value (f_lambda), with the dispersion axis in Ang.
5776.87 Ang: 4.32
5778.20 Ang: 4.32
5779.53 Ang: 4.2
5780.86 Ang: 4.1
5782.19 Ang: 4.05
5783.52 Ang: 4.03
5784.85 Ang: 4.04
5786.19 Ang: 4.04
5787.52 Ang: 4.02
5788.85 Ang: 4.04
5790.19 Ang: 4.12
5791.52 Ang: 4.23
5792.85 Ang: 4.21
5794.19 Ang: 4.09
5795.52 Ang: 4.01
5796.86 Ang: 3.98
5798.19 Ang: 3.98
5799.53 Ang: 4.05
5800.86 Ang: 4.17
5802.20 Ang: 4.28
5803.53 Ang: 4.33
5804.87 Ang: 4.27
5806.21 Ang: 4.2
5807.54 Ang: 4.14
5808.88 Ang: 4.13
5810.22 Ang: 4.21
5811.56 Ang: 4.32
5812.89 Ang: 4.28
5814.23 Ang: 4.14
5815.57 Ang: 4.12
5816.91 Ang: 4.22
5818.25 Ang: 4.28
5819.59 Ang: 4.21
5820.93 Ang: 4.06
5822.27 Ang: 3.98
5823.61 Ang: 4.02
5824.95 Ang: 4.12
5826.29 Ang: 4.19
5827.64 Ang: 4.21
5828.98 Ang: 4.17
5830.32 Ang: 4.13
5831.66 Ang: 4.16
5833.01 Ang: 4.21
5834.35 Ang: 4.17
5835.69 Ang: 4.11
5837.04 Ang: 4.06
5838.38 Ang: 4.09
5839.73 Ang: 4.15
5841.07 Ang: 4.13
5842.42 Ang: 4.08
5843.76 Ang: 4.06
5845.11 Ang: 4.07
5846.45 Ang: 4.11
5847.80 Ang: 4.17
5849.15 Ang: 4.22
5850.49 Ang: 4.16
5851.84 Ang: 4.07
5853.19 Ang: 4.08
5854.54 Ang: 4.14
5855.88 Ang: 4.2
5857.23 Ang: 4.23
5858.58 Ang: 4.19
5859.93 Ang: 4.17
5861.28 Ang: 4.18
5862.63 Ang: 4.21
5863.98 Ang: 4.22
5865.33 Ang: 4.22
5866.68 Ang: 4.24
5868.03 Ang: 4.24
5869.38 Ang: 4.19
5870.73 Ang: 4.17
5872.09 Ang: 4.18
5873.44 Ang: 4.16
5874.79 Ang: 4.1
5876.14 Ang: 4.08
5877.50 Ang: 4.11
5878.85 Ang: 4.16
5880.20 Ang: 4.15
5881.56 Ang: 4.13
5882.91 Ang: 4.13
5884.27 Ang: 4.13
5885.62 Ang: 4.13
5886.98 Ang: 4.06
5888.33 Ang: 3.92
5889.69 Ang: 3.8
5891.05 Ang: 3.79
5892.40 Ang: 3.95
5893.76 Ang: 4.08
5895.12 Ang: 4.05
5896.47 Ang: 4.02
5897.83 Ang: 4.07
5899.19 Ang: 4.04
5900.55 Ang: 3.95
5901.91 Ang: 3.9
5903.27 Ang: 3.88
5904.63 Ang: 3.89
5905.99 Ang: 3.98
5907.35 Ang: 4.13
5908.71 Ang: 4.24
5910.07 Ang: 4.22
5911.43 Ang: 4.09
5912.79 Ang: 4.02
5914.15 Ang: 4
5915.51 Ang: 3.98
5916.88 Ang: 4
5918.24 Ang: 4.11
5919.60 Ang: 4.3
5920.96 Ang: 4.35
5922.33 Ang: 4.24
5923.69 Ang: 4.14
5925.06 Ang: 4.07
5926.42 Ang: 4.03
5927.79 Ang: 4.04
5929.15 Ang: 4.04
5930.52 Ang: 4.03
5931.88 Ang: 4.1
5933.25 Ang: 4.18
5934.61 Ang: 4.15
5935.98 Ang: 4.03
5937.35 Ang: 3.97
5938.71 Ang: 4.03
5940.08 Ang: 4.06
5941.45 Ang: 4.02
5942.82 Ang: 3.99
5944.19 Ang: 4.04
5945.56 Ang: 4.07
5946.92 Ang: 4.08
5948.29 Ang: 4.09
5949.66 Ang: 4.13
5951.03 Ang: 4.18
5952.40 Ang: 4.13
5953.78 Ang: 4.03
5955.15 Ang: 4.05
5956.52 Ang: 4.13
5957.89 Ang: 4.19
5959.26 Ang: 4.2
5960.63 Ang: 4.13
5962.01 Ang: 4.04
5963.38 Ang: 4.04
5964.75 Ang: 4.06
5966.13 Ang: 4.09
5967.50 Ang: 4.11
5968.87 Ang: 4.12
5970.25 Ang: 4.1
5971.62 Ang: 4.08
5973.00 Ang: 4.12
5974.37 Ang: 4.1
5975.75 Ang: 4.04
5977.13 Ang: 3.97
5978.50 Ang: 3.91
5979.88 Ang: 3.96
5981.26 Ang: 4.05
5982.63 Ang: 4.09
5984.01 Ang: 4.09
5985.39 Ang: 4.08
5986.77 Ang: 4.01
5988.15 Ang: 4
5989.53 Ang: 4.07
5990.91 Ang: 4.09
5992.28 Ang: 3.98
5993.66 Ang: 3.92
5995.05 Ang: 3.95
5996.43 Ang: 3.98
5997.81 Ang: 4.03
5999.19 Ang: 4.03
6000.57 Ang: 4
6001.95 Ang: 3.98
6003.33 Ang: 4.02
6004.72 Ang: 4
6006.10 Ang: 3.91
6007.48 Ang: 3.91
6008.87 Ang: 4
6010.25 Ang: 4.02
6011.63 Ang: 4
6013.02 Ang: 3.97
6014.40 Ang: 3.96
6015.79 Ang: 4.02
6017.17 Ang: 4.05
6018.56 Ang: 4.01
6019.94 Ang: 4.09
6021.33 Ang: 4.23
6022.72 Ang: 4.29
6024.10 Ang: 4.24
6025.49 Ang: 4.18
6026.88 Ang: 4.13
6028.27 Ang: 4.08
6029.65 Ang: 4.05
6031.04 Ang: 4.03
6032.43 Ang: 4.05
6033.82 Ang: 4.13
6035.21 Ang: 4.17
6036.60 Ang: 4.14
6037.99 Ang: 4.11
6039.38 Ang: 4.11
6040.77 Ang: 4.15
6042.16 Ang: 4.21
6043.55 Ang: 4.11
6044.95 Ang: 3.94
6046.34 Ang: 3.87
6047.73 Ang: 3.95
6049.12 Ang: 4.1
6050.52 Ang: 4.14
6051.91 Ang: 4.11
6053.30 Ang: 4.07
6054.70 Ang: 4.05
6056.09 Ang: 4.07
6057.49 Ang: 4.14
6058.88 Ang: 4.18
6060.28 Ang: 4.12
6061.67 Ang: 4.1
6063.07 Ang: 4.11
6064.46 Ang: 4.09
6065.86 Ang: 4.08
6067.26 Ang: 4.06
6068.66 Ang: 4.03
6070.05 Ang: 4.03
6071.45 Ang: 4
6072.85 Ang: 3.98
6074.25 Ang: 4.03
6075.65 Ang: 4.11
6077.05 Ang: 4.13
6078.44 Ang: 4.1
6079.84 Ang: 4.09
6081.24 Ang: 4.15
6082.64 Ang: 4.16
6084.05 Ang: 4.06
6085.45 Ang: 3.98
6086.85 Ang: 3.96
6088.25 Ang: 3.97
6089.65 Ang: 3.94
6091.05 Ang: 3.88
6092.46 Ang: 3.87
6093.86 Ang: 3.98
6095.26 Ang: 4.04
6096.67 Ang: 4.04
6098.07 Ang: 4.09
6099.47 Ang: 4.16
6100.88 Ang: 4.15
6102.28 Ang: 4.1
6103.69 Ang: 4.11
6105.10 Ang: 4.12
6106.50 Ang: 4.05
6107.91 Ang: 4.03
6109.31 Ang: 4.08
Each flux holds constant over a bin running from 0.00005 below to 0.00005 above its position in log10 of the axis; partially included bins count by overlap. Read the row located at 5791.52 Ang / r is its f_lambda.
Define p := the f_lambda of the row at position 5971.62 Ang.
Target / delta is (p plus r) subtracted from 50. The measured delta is 41.7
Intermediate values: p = 4.08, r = 4.23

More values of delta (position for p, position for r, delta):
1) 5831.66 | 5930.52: 41.8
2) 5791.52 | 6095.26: 41.7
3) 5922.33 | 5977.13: 41.8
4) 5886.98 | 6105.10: 41.8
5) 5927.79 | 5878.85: 41.8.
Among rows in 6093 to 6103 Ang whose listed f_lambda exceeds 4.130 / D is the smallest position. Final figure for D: 6099.47 Ang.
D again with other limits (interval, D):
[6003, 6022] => 6021.33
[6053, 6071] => 6057.49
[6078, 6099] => 6081.24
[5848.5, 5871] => 5849.15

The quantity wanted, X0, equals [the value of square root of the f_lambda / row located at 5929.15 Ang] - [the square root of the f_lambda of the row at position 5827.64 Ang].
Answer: -0.04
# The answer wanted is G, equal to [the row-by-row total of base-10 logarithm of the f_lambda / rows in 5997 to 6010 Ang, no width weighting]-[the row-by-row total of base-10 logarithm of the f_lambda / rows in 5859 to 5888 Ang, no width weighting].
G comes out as -8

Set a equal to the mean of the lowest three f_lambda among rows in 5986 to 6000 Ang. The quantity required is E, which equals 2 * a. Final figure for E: 7.90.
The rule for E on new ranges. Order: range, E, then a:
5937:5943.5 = 7.99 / 3.99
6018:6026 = 8.19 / 4.09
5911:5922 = 7.99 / 3.99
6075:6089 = 7.94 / 3.97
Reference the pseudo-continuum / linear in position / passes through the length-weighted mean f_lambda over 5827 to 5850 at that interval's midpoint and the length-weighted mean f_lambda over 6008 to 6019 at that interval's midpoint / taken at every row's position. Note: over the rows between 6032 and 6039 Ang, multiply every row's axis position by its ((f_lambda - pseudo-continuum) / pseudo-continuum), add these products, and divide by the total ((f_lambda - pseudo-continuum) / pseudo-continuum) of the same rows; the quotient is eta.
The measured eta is 6035.5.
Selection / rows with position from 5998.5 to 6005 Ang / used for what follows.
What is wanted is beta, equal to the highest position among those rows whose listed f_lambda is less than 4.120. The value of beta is 6004.72 Ang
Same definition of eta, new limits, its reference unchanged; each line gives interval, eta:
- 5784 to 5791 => 5787.2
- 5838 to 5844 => 5842.1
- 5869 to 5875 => 5871.1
